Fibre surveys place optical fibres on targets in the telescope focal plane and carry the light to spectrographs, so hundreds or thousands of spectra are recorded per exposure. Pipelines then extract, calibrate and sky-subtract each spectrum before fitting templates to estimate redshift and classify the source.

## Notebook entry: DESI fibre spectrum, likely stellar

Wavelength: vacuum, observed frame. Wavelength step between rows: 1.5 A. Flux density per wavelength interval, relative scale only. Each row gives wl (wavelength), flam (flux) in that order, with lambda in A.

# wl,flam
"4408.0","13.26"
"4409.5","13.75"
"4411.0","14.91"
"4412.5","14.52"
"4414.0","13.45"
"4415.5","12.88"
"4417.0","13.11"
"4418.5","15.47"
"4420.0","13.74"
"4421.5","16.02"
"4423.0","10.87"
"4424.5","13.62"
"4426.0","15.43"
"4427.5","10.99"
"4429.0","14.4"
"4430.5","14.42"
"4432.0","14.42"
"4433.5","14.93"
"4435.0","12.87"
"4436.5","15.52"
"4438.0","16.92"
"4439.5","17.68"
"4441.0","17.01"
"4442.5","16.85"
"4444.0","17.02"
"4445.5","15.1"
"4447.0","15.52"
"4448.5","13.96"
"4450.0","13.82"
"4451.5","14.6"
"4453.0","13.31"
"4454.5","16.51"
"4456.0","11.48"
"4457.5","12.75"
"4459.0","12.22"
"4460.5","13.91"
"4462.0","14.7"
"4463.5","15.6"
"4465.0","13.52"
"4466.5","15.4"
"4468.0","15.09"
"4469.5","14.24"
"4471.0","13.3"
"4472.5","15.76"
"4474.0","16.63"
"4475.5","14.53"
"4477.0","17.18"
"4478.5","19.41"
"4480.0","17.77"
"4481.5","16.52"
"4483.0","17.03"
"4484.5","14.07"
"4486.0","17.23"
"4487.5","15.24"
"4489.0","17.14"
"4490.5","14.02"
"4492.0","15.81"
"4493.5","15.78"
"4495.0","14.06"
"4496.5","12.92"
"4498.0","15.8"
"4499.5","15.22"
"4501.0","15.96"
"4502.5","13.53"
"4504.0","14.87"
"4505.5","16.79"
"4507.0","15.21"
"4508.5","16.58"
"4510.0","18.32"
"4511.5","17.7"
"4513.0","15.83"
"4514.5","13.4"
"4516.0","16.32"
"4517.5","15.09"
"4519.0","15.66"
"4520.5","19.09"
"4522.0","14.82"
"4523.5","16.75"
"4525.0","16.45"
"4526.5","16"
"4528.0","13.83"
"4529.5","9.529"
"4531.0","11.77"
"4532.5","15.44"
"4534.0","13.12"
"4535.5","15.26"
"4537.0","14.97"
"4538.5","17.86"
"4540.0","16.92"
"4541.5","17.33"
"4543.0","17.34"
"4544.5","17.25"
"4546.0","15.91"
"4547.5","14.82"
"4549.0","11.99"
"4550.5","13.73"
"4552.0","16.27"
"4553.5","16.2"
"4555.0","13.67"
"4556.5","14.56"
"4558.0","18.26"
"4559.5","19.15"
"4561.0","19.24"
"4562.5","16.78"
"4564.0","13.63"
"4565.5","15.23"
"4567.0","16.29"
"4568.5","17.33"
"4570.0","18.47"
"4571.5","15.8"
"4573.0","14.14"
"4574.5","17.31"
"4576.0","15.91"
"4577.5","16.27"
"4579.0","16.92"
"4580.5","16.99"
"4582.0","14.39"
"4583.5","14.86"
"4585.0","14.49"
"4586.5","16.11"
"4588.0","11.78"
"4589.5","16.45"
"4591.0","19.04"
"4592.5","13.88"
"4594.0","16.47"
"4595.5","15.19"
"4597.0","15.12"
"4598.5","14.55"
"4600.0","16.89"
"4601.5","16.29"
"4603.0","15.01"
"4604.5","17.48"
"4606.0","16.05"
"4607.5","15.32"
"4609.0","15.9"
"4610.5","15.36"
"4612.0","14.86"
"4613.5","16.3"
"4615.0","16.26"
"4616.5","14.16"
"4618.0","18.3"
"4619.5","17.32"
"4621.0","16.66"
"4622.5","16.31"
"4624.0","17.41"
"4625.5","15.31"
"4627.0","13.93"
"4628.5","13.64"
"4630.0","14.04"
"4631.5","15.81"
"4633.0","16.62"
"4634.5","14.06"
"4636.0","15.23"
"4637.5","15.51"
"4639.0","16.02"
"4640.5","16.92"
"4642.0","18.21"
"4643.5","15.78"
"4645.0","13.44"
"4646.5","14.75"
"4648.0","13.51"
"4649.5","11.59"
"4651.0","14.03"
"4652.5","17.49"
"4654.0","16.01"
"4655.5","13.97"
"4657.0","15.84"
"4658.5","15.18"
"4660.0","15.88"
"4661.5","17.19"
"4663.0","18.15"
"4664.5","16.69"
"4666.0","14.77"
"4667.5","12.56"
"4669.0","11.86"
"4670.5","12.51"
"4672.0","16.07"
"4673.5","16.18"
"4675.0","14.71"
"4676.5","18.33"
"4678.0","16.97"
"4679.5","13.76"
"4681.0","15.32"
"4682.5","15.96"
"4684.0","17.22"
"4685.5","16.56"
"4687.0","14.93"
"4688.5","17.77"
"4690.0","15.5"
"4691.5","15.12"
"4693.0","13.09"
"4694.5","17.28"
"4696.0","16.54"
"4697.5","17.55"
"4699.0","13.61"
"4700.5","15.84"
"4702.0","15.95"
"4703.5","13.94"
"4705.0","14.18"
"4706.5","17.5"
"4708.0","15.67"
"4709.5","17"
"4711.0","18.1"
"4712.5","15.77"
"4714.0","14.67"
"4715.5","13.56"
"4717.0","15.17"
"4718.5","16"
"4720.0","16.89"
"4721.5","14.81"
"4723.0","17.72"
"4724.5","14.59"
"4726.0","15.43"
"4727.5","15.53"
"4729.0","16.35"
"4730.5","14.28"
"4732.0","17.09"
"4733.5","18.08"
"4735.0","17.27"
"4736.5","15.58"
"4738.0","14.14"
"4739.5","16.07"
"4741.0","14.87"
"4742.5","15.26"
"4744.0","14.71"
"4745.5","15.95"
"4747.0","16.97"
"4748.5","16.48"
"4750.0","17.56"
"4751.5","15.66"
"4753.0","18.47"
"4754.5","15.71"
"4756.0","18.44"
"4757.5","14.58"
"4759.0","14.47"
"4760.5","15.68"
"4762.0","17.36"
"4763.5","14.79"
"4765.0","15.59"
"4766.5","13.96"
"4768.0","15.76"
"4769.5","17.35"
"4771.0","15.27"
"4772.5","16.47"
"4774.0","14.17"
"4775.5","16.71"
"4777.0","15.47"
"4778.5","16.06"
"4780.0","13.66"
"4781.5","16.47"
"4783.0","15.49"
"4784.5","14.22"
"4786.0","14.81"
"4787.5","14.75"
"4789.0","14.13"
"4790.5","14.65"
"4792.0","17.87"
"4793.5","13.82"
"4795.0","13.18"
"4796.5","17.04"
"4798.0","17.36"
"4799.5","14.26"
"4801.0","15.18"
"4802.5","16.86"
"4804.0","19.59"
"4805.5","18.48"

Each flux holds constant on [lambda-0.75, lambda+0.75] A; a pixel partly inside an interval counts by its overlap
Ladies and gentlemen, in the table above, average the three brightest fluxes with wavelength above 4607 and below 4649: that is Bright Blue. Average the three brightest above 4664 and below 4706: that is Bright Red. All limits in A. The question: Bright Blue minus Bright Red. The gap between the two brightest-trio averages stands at 0.1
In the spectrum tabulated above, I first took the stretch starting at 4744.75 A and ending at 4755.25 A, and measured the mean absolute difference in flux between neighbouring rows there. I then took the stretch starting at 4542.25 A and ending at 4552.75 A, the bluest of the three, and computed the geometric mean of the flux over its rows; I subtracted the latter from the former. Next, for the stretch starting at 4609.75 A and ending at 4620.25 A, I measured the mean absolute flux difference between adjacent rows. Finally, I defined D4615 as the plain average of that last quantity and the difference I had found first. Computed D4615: -6.0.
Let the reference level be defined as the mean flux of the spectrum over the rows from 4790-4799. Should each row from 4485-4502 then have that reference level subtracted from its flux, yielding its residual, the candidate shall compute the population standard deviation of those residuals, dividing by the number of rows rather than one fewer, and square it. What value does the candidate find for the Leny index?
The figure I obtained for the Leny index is 1.6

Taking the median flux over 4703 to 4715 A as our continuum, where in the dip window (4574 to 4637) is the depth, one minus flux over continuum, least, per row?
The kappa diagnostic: 4591.0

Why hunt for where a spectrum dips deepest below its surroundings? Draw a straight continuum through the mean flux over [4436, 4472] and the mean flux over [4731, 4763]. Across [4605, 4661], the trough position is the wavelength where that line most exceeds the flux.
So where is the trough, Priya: 4649.5 A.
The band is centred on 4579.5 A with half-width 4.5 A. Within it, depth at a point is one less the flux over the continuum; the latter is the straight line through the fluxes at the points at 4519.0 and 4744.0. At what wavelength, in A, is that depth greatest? 4582.0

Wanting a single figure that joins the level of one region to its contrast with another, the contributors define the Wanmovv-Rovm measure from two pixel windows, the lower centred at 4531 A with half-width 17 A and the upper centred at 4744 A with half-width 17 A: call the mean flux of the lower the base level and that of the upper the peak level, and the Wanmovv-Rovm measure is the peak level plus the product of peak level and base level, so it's 264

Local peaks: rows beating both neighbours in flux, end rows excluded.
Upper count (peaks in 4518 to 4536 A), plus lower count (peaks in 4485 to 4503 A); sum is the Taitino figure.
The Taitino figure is 7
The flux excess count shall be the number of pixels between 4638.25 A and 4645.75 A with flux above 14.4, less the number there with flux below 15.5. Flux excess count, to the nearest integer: 3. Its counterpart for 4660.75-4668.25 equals 2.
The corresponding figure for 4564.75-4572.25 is 4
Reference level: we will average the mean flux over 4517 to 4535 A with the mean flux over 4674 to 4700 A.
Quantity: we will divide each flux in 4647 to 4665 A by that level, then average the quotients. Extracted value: 1.01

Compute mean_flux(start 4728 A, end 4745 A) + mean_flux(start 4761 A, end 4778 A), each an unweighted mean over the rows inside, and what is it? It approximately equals 31.5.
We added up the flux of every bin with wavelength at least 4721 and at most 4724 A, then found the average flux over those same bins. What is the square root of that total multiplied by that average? 23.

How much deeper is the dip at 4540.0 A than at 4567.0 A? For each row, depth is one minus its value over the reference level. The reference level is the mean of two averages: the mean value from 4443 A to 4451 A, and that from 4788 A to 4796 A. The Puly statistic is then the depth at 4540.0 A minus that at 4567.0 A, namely -0.042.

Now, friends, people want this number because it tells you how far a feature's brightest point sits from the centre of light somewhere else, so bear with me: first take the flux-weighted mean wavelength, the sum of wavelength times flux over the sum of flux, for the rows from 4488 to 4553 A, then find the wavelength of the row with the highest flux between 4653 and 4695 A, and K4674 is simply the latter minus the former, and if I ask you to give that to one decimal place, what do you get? 156.1 A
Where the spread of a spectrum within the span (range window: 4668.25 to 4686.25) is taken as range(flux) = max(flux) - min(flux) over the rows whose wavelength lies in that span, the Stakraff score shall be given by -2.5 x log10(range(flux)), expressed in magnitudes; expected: -2.03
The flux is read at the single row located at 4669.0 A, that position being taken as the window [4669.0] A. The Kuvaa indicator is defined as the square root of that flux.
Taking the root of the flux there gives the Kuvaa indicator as 3.44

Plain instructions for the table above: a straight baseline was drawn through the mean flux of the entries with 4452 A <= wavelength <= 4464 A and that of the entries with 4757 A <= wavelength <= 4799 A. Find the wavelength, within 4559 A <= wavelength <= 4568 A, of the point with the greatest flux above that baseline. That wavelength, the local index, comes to 4561.0 A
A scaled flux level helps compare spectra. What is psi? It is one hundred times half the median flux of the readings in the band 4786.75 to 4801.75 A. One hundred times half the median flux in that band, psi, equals 735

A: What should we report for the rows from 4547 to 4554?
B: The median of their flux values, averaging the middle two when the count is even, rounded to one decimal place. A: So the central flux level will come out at 14.8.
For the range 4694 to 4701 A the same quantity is 16.5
